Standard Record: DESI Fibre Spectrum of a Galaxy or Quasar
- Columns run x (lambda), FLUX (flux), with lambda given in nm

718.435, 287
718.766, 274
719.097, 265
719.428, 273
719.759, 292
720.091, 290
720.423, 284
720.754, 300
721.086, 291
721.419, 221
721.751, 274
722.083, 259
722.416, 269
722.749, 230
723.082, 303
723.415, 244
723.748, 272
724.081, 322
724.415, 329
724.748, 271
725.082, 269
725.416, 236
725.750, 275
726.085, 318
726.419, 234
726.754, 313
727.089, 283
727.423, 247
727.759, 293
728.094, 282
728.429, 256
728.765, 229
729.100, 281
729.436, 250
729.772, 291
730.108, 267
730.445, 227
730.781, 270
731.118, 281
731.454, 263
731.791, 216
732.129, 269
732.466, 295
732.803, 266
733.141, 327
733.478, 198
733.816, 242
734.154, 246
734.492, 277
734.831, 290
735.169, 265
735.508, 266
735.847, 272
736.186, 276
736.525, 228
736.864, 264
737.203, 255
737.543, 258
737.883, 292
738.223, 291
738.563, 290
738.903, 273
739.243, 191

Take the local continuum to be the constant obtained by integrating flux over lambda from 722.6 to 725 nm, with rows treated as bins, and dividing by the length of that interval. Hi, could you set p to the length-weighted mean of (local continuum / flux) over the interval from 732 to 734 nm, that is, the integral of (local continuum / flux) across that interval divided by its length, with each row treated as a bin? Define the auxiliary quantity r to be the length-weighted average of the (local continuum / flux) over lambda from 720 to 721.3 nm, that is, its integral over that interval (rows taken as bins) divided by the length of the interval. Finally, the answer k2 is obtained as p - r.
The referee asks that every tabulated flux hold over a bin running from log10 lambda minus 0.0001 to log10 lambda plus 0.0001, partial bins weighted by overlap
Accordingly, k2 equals 0.11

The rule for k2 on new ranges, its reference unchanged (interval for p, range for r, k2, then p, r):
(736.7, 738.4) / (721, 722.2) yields -0.06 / 1.04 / 1.10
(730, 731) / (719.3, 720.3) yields 0.12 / 1.11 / 0.99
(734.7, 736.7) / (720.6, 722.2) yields 0.01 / 1.07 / 1.06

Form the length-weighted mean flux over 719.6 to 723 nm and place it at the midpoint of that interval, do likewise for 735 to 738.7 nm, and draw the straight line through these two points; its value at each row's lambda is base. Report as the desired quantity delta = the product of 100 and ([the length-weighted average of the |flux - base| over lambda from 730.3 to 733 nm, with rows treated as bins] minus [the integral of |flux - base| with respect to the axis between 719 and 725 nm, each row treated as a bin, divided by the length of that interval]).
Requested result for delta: -303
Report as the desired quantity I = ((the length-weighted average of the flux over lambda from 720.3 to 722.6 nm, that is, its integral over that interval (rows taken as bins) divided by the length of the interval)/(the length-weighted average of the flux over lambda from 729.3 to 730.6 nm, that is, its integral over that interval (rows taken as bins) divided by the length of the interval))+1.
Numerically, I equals 2.04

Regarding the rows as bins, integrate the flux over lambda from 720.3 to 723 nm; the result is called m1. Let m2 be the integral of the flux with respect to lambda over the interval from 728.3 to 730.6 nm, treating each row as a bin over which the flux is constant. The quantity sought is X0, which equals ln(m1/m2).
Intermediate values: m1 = 721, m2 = 592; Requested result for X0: 0.2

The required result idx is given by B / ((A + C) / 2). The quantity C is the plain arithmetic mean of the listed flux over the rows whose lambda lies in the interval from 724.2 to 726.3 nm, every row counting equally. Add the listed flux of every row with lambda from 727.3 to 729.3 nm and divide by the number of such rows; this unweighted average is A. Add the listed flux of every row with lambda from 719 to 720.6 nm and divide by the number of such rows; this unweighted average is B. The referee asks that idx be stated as 1.03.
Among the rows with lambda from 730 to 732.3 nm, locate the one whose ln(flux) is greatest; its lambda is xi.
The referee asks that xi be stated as 731.118 nm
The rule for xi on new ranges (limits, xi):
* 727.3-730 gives 727.759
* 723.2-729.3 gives 724.415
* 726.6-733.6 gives 733.141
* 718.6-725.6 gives 724.415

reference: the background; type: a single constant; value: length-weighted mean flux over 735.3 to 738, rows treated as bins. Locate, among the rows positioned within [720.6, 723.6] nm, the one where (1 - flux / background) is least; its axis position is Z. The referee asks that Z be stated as 723.082 nm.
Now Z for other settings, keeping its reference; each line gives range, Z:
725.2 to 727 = 726.085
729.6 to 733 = 732.466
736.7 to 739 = 737.883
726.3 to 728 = 726.754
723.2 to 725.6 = 724.415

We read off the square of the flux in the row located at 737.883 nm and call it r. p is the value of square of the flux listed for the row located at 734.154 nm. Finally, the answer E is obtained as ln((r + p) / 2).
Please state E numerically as 11.2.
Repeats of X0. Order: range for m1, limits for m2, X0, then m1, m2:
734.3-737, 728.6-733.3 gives -0.6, 721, 1252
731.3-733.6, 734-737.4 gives -0.4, 606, 897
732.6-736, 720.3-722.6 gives 0.4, 902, 622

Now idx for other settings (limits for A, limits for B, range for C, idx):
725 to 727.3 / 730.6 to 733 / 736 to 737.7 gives 1.00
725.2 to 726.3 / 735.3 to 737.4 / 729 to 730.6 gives 0.96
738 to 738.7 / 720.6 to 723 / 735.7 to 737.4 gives 0.96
